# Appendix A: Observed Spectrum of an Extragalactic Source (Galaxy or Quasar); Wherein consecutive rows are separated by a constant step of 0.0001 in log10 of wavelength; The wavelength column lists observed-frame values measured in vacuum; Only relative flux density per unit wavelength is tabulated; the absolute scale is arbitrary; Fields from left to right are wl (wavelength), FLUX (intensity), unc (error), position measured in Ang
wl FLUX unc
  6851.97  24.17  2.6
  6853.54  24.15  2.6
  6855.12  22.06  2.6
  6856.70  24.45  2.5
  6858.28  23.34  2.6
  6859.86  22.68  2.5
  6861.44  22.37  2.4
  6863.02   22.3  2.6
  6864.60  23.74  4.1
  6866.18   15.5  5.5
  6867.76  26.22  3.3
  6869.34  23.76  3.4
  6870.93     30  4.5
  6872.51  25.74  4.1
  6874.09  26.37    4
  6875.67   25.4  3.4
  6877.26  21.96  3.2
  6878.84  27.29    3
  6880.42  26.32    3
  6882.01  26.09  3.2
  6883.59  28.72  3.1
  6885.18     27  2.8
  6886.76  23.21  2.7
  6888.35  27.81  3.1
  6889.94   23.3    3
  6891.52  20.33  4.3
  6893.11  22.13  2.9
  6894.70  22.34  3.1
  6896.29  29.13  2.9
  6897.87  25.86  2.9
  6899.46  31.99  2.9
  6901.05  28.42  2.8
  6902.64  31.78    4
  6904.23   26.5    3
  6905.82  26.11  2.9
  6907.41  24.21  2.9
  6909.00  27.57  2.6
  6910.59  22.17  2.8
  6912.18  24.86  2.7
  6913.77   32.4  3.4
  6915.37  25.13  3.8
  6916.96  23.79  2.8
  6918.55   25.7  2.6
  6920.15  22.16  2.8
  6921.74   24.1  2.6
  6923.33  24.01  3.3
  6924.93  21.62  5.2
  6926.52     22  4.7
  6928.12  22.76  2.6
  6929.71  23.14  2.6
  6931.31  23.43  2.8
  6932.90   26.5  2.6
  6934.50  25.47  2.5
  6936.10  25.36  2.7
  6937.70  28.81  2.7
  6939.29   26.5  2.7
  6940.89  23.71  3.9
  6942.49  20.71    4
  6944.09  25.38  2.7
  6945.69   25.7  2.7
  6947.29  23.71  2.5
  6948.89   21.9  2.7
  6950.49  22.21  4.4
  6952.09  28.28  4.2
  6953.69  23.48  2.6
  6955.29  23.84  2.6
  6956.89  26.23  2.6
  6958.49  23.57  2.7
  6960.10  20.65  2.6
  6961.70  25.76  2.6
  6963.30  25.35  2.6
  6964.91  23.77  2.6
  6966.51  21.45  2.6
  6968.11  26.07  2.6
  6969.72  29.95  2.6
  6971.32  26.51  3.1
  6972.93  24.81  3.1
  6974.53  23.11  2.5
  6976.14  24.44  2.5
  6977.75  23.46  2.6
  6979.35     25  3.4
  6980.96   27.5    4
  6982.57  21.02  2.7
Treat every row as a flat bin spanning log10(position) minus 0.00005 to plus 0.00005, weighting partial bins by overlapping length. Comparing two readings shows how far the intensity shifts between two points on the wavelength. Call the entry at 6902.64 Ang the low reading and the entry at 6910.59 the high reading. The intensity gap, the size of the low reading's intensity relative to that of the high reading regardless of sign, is 9.6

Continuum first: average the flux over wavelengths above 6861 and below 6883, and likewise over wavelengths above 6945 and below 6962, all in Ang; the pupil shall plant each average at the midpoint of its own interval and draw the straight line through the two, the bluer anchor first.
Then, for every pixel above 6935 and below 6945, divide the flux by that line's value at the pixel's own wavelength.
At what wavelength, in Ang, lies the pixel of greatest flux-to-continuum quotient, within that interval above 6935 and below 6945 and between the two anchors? 6937.70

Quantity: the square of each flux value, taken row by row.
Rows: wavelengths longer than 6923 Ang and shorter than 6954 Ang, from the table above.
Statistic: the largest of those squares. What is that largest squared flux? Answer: 830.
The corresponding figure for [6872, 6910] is 1023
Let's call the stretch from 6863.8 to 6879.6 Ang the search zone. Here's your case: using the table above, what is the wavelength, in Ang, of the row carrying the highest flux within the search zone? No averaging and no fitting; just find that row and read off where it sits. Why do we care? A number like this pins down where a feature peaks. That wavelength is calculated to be 6870.93 Ang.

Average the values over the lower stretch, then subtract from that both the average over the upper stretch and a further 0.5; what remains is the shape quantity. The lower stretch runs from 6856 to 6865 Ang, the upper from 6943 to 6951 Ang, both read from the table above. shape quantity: -1.1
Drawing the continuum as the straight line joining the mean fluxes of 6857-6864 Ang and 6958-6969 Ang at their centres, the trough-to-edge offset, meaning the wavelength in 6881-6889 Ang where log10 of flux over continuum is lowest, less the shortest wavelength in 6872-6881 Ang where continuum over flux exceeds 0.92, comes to 9.5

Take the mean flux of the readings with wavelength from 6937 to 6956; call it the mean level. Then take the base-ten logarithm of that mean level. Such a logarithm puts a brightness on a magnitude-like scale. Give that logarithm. 1.39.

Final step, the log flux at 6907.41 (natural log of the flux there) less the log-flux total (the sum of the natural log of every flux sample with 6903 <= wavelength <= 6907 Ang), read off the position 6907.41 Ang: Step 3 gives -3.35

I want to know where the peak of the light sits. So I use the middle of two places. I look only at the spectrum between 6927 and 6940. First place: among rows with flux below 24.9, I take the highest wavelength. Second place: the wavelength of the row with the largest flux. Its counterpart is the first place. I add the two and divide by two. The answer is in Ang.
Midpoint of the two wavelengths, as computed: 6934.5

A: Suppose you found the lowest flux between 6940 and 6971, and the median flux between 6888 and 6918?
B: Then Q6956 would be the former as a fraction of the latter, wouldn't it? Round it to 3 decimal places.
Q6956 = 0.799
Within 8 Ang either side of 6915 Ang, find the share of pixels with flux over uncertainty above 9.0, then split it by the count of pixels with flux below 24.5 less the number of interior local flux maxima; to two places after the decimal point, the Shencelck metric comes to 0.25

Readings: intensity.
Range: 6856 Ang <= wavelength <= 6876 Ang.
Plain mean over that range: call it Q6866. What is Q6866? 24.0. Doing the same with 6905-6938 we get 24.8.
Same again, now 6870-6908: 26.2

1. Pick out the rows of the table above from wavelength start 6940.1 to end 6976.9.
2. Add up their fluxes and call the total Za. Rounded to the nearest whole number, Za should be 561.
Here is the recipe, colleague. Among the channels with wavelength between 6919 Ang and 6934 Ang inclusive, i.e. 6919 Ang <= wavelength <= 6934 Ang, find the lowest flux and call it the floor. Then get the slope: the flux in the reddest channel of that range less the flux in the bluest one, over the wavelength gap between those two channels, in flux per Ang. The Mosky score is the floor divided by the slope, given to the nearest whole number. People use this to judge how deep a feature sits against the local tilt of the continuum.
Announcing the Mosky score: 64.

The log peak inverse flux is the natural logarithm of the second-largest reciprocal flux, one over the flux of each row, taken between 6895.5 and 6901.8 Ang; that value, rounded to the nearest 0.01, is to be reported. -3.35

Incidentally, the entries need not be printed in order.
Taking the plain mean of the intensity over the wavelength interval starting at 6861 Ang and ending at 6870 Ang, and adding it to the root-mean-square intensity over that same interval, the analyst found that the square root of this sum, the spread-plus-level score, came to 6.70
